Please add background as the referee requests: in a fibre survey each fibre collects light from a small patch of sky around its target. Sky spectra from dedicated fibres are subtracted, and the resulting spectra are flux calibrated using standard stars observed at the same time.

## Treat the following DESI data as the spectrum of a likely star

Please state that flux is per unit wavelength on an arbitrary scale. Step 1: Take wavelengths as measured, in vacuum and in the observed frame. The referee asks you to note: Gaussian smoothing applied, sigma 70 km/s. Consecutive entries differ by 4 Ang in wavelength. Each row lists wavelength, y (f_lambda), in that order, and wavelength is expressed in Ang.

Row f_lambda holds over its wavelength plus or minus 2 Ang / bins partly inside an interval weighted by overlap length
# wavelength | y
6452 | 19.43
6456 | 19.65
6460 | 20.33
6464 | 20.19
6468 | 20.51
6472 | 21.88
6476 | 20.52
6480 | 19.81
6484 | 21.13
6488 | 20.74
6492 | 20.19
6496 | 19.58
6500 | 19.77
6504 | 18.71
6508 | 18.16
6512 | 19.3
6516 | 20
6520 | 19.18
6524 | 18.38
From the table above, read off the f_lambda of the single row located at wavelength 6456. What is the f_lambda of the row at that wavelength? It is 19.65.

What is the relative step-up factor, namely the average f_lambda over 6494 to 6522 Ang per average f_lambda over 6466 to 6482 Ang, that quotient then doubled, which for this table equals 1.86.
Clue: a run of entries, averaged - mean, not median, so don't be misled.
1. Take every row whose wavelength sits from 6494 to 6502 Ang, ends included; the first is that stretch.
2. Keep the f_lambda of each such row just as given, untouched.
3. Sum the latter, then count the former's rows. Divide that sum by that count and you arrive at 19.7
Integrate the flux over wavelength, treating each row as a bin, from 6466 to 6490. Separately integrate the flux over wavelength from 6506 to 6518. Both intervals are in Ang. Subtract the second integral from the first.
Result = 269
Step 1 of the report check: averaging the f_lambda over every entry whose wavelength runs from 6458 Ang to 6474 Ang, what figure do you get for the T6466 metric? 20.7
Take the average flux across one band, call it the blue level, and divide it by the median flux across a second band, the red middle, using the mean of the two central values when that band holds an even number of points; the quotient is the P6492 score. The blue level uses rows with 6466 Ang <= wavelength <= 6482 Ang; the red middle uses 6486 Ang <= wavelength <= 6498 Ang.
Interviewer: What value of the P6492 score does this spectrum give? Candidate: 1.02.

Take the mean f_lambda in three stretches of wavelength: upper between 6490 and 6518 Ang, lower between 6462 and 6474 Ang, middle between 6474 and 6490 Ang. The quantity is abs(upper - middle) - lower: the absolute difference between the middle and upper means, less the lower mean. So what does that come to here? -19.70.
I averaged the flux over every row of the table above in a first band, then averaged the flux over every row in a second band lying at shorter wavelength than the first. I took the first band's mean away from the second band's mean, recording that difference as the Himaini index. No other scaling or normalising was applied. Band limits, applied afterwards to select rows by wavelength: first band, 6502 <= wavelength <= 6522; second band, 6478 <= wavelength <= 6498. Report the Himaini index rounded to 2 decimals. 1.22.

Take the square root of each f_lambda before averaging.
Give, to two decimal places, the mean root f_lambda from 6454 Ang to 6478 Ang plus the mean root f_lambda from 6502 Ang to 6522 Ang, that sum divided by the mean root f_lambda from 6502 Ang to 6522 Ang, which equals 2.04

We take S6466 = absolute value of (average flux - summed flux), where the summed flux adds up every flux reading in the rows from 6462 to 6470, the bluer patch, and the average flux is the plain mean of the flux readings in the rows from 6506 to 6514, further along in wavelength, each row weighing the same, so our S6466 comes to 22.0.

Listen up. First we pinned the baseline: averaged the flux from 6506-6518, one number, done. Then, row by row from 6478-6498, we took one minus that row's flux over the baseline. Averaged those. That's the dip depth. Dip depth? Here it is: -0.06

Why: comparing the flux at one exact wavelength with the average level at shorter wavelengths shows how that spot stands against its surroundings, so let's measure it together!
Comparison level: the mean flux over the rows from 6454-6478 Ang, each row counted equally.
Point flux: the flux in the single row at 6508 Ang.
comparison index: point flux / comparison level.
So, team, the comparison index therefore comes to 0.89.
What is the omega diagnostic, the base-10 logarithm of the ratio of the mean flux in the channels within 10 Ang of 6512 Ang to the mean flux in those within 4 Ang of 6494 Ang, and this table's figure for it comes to -0.018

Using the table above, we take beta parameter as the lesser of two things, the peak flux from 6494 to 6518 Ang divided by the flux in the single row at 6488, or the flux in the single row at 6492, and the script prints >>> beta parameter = 0.96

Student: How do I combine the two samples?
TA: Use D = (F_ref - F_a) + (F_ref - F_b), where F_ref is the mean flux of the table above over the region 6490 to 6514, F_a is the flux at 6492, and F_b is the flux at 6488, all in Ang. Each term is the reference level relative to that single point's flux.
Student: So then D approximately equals -2.4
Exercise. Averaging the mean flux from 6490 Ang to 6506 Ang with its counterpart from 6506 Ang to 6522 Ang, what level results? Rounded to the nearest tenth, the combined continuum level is 19.4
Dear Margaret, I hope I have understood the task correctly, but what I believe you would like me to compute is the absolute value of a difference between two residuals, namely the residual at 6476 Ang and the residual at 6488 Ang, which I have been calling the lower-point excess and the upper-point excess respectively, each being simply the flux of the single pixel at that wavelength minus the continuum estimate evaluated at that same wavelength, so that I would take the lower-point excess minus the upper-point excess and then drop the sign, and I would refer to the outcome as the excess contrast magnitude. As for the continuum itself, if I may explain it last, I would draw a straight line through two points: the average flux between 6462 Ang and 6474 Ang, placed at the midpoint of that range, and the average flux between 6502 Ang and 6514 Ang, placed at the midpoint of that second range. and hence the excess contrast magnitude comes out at 0.86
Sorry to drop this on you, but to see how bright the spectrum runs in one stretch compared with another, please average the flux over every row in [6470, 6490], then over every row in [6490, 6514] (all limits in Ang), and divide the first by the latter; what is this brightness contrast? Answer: 1.08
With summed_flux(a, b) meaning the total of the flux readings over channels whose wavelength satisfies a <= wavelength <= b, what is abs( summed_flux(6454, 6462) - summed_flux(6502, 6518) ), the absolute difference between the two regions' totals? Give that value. 36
